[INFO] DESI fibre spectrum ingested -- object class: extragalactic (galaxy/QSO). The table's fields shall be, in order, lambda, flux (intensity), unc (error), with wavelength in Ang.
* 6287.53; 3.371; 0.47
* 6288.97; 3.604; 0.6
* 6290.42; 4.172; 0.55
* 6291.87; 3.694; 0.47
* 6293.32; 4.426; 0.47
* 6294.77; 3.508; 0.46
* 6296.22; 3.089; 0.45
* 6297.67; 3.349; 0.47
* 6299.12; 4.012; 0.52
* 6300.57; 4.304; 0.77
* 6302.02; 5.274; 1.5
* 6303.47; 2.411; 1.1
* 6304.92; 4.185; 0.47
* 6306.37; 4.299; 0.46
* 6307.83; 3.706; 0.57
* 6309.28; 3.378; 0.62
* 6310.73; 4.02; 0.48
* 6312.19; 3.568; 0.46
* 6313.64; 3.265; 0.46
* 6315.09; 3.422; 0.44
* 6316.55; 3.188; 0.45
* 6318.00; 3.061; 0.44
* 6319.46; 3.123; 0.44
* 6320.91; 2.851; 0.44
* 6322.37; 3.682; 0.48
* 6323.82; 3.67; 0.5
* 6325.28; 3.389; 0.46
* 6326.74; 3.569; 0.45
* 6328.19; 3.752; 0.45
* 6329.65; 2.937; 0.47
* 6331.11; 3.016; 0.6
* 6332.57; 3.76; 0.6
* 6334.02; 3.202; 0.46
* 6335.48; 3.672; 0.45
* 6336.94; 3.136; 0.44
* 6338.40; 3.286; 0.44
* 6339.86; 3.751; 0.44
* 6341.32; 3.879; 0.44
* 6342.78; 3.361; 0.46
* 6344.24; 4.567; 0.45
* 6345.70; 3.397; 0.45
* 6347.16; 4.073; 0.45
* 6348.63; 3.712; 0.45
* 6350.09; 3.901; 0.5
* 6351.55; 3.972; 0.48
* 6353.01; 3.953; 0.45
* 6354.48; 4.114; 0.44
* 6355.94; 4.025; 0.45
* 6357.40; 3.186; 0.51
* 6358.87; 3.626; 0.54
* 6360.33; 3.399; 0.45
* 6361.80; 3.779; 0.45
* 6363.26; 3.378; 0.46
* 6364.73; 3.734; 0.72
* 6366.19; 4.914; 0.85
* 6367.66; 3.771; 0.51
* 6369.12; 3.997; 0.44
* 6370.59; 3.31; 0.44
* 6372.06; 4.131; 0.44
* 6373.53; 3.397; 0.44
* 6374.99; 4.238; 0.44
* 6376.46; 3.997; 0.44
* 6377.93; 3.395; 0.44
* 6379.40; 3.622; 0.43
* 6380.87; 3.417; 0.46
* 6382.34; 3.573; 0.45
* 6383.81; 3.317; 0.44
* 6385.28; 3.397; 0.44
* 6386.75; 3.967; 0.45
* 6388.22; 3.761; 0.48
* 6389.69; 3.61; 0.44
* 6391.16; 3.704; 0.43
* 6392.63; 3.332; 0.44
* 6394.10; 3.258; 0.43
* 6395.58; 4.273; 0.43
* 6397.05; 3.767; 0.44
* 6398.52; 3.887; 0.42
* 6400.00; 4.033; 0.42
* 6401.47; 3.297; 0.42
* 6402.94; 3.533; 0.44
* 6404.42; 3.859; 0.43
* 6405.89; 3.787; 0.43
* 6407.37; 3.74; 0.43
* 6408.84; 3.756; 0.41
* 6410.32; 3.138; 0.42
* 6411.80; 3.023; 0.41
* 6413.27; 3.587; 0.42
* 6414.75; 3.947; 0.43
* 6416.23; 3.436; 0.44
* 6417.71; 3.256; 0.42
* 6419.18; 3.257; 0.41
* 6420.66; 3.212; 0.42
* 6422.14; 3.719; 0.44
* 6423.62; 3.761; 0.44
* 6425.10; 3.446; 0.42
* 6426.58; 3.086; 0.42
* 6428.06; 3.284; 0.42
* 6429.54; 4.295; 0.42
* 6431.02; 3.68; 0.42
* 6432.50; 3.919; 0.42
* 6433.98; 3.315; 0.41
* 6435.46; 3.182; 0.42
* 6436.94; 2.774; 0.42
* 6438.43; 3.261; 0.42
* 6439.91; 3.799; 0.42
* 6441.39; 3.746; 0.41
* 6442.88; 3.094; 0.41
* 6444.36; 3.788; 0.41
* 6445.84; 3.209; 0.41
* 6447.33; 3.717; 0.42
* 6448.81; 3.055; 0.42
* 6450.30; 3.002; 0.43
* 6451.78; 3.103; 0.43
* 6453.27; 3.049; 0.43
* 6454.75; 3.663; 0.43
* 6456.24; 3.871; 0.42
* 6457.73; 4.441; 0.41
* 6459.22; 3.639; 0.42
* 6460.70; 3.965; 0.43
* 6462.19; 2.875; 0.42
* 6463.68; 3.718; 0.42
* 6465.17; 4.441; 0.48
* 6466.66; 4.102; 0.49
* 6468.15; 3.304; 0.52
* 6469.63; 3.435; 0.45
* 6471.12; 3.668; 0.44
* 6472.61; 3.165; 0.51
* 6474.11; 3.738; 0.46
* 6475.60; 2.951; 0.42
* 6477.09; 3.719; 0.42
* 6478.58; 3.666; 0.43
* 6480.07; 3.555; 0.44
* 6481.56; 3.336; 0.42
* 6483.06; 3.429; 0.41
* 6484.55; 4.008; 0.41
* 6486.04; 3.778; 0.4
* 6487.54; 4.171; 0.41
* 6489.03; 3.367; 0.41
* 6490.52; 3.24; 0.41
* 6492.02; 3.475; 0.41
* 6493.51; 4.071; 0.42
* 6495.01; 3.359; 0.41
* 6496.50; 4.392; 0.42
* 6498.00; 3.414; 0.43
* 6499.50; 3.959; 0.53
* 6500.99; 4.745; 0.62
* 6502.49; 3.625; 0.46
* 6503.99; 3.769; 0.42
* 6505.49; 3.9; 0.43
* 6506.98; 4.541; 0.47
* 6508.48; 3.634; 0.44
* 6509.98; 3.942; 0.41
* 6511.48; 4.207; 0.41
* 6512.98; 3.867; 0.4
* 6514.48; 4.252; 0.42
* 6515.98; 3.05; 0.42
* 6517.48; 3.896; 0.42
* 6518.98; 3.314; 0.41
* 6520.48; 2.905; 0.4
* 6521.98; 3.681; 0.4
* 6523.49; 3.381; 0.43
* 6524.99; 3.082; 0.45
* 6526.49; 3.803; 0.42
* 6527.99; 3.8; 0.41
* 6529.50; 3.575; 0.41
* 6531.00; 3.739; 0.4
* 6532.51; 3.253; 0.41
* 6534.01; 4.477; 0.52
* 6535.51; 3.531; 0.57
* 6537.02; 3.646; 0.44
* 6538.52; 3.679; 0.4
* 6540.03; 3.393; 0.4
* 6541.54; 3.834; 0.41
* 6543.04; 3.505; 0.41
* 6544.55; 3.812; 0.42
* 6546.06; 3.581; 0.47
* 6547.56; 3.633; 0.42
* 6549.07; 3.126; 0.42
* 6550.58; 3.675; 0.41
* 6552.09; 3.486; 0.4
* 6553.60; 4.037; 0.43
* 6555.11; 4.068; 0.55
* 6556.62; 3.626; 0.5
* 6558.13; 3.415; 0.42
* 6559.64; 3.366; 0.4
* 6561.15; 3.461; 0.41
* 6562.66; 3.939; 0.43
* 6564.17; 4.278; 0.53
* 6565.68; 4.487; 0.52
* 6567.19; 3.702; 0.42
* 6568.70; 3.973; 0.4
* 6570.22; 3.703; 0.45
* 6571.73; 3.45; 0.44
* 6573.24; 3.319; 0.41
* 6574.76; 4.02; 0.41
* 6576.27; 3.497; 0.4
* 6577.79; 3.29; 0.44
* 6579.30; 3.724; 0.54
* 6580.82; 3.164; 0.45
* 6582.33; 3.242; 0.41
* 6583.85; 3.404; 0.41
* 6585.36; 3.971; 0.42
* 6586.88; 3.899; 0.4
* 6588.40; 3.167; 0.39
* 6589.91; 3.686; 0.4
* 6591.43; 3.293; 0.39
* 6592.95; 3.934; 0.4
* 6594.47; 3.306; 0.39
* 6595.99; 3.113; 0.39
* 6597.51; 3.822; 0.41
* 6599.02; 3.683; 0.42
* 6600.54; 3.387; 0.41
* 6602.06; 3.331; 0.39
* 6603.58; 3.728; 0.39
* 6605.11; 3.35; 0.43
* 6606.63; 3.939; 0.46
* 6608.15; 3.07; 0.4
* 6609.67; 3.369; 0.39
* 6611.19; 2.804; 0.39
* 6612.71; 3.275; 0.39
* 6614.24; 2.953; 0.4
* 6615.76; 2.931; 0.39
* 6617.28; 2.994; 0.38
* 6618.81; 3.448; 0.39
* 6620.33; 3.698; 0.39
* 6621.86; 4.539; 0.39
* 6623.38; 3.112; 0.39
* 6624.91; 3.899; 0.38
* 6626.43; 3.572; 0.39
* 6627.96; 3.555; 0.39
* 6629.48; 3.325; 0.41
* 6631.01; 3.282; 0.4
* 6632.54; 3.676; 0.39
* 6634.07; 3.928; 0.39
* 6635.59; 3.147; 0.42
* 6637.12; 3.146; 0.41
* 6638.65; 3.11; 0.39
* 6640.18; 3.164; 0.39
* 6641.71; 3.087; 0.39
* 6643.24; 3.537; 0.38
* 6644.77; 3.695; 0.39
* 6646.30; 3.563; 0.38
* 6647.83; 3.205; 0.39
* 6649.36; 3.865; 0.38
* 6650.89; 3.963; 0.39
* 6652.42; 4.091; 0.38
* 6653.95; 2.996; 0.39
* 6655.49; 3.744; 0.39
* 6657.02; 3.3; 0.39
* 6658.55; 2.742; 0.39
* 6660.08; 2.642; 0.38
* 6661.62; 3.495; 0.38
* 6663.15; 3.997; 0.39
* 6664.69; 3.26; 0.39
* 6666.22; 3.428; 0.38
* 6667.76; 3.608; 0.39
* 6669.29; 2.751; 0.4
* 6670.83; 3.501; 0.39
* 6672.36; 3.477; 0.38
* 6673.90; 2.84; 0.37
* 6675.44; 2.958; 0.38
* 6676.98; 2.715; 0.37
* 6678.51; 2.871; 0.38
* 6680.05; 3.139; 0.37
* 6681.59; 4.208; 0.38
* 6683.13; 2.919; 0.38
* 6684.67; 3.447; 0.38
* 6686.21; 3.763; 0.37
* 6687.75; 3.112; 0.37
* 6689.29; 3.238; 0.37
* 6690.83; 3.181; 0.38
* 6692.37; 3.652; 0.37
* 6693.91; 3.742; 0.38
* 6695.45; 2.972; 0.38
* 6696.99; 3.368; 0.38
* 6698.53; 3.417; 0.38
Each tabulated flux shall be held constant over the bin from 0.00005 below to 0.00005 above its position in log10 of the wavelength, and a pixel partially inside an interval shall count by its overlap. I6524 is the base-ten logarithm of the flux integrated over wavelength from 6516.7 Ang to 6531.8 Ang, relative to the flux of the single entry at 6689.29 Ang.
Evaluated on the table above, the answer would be 1.21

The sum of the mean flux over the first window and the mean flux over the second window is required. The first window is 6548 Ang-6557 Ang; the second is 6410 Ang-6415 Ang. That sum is 7.1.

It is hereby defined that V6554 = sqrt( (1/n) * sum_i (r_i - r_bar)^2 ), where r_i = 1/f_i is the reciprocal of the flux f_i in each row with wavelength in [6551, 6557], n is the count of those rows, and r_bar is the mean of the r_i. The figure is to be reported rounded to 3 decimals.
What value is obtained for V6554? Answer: 0.018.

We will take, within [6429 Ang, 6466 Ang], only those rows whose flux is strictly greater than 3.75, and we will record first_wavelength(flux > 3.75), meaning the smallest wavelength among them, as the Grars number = 6429.54 Ang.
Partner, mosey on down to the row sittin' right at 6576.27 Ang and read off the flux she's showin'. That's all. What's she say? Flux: 3.497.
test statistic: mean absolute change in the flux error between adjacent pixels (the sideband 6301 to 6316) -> 0.15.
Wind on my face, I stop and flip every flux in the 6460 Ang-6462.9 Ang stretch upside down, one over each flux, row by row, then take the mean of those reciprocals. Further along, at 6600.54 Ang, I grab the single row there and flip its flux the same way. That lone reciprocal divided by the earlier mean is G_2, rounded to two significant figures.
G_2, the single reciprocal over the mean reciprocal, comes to 0.98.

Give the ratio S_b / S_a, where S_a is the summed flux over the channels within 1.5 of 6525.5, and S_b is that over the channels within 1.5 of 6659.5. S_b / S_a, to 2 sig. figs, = 0.78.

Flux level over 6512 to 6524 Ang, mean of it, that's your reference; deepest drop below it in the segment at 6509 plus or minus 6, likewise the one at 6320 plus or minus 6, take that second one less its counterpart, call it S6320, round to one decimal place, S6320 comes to 0.8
